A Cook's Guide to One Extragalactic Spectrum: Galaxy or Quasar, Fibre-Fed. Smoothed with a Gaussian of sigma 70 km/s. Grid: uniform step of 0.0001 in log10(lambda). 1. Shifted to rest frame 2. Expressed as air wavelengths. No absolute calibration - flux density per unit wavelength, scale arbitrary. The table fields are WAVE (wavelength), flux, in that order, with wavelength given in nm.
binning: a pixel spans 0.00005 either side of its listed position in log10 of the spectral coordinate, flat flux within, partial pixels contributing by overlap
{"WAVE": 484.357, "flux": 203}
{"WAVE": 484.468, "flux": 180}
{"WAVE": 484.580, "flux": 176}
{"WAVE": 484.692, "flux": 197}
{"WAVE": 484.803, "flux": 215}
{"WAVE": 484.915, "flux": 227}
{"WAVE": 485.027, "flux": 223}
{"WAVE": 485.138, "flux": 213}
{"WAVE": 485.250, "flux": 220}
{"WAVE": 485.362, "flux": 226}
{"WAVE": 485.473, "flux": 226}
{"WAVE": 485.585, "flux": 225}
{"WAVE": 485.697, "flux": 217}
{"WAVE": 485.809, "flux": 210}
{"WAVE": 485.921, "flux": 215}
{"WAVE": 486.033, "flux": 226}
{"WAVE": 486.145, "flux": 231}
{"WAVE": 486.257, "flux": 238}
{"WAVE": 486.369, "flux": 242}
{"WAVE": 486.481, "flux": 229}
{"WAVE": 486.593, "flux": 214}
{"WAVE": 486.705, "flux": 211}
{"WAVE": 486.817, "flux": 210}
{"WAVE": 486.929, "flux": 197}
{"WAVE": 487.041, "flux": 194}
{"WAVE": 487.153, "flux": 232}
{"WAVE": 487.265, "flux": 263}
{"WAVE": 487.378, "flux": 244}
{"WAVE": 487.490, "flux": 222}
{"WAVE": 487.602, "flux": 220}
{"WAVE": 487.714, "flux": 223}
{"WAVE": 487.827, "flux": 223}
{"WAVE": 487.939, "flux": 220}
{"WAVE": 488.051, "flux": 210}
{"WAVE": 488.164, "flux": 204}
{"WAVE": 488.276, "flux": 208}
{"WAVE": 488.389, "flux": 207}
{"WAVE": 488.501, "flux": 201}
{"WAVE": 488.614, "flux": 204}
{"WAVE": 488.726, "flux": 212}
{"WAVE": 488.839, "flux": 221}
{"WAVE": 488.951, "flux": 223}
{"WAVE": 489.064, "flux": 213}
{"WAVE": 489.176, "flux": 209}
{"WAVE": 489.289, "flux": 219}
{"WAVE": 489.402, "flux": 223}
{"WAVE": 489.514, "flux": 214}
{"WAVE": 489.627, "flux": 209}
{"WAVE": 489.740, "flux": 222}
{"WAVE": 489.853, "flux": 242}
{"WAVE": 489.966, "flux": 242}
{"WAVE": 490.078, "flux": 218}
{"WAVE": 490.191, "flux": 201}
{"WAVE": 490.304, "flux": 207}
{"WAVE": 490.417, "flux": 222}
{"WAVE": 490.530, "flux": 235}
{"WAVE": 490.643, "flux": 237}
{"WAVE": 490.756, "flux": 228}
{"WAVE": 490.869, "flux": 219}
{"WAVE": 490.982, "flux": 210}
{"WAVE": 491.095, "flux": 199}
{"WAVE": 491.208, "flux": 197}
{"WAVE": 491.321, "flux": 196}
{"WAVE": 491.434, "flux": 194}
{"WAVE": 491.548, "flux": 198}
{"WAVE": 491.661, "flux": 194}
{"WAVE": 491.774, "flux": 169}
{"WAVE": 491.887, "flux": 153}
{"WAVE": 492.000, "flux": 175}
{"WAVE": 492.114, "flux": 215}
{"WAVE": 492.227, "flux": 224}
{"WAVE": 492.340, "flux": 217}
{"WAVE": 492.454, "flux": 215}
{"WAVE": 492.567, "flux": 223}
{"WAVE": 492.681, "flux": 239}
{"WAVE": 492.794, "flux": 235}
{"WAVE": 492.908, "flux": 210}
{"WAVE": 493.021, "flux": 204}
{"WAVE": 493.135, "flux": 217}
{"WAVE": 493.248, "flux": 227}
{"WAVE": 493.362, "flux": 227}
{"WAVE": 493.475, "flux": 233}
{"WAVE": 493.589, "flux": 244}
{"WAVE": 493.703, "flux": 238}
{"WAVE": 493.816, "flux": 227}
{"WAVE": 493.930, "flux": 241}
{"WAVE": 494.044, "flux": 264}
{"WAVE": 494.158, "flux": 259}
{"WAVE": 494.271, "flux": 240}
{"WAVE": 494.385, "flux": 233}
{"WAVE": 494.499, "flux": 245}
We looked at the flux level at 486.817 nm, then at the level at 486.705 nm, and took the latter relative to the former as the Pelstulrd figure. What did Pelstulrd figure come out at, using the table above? 1.00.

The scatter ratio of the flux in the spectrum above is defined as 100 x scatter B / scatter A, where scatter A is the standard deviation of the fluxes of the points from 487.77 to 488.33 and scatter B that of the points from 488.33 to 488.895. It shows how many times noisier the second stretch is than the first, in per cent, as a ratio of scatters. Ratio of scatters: 97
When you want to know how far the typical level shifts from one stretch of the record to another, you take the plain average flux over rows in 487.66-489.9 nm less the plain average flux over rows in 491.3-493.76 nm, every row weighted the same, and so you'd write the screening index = 4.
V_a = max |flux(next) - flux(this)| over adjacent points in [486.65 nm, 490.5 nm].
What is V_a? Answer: 38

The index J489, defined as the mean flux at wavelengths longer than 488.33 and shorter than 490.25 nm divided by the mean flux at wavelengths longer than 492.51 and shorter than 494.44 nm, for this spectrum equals 0.93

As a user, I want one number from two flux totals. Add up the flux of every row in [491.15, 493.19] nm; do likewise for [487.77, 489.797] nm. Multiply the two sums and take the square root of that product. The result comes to 3758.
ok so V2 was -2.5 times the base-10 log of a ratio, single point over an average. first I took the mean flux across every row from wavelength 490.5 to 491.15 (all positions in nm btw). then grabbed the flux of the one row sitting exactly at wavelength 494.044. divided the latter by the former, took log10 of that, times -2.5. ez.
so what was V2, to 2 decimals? -0.19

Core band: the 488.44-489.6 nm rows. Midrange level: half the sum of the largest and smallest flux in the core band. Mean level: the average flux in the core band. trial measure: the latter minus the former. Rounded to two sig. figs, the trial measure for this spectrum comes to 1.9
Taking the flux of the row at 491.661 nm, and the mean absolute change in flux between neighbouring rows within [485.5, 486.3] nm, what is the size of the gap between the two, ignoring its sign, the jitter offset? 187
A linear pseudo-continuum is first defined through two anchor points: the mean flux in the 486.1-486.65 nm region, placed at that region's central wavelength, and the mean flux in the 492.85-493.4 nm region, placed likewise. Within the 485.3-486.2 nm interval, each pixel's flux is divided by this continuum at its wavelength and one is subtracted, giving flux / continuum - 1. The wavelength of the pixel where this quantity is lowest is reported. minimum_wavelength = 485.809 nm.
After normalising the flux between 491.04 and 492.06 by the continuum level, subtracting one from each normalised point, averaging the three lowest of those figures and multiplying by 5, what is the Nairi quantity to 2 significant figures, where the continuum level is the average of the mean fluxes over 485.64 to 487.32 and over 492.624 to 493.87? -1.3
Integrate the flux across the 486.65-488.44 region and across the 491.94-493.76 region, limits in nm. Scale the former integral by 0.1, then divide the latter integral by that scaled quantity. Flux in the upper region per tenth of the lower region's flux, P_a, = 10.3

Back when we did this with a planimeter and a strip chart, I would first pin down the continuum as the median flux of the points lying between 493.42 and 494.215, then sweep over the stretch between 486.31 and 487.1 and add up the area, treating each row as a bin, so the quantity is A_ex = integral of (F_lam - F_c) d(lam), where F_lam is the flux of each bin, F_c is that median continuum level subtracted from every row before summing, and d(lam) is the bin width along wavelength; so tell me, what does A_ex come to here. -21.3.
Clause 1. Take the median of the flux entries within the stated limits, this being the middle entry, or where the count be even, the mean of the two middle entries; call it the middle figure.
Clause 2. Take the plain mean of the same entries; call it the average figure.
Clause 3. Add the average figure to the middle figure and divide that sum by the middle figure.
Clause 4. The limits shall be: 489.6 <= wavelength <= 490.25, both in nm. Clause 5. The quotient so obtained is 2.01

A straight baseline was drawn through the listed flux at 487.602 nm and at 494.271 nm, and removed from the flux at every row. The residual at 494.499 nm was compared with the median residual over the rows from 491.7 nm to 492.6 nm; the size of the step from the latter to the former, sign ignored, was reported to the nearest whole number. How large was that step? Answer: 23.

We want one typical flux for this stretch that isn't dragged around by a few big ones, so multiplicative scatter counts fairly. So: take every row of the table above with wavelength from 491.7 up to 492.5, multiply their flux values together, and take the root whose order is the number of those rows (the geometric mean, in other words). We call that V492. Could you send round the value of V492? 194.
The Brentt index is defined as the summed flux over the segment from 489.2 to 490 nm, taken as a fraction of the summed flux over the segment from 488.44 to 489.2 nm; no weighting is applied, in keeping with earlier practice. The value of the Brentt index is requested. 1.06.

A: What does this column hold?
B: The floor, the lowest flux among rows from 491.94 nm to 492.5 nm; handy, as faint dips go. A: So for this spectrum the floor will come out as 175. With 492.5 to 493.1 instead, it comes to 204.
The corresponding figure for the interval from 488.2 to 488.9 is 201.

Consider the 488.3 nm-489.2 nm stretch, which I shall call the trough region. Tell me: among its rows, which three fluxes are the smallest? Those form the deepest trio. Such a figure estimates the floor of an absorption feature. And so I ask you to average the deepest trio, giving 204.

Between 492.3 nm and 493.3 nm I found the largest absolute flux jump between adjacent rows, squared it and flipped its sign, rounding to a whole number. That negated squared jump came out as -625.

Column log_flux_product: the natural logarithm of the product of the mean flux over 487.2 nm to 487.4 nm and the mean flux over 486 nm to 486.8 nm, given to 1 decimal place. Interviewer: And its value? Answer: 11.0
